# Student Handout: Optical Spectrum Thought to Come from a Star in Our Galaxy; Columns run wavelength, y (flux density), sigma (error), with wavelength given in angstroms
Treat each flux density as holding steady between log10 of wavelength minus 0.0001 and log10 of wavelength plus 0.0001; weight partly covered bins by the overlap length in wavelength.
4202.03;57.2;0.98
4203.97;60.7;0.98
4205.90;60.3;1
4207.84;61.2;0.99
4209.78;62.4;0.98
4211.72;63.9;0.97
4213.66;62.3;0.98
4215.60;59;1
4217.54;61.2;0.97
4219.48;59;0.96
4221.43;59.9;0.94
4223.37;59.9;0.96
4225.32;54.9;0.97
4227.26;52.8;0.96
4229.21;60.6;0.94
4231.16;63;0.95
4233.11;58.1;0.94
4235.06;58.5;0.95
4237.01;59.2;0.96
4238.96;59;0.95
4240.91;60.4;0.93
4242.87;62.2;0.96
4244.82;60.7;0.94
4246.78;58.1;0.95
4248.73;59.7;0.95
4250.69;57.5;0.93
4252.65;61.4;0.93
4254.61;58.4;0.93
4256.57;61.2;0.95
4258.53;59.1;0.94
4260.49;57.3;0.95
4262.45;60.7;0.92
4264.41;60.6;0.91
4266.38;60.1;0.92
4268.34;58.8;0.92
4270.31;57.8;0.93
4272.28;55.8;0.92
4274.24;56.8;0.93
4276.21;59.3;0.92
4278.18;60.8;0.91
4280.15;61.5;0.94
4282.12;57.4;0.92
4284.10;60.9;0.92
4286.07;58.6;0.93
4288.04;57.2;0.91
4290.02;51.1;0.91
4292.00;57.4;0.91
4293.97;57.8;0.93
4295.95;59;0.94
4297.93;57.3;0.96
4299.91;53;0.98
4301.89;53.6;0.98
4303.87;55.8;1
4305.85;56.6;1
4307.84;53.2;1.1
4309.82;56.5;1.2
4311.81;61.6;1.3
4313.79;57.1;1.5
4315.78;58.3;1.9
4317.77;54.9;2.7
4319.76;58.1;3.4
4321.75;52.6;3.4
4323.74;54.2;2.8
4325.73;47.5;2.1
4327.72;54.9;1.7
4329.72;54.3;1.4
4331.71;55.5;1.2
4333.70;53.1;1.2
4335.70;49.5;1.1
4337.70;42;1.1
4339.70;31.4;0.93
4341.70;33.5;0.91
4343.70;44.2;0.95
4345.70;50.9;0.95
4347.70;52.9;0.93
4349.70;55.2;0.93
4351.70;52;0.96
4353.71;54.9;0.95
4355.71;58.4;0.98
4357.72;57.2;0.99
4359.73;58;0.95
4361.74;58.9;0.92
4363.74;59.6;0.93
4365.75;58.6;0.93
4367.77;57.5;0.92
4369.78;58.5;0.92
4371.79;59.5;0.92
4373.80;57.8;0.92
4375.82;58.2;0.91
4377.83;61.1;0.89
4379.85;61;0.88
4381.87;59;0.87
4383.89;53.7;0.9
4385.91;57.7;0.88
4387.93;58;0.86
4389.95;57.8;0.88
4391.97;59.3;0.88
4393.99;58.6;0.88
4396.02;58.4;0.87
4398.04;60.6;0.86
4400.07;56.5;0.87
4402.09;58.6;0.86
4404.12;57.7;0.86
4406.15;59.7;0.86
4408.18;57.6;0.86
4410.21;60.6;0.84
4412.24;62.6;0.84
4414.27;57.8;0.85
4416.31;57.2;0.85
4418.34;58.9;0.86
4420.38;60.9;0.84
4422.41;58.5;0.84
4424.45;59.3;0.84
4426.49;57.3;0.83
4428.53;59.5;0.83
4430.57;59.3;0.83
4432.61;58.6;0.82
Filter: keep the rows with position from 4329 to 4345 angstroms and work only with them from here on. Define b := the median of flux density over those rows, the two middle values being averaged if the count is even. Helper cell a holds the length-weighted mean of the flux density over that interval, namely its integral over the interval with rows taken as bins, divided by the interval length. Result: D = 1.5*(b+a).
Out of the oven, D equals 138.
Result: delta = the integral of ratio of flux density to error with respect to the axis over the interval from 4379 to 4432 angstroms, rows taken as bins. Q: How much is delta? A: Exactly 3628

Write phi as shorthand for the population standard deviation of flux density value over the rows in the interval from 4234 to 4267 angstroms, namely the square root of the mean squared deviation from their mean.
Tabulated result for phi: 1.4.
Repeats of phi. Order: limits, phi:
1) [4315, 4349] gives 7.7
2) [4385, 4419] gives 1.5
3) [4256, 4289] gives 1.7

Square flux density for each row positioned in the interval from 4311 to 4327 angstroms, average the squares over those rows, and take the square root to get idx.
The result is 55.7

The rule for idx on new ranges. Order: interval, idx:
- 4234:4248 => 59.7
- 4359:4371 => 58.5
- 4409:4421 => 59.7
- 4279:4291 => 57.9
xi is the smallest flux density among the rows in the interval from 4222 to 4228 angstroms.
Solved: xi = 52.8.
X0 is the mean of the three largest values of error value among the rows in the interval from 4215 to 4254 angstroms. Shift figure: 0.98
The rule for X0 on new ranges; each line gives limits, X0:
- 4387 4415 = 0.88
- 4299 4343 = 3.20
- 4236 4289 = 0.96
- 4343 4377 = 0.98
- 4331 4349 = 1.17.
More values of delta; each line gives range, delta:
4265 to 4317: 2995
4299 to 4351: 2122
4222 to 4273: 3204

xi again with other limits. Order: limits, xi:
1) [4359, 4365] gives 58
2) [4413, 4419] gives 57.2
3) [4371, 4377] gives 57.8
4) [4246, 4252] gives 57.5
